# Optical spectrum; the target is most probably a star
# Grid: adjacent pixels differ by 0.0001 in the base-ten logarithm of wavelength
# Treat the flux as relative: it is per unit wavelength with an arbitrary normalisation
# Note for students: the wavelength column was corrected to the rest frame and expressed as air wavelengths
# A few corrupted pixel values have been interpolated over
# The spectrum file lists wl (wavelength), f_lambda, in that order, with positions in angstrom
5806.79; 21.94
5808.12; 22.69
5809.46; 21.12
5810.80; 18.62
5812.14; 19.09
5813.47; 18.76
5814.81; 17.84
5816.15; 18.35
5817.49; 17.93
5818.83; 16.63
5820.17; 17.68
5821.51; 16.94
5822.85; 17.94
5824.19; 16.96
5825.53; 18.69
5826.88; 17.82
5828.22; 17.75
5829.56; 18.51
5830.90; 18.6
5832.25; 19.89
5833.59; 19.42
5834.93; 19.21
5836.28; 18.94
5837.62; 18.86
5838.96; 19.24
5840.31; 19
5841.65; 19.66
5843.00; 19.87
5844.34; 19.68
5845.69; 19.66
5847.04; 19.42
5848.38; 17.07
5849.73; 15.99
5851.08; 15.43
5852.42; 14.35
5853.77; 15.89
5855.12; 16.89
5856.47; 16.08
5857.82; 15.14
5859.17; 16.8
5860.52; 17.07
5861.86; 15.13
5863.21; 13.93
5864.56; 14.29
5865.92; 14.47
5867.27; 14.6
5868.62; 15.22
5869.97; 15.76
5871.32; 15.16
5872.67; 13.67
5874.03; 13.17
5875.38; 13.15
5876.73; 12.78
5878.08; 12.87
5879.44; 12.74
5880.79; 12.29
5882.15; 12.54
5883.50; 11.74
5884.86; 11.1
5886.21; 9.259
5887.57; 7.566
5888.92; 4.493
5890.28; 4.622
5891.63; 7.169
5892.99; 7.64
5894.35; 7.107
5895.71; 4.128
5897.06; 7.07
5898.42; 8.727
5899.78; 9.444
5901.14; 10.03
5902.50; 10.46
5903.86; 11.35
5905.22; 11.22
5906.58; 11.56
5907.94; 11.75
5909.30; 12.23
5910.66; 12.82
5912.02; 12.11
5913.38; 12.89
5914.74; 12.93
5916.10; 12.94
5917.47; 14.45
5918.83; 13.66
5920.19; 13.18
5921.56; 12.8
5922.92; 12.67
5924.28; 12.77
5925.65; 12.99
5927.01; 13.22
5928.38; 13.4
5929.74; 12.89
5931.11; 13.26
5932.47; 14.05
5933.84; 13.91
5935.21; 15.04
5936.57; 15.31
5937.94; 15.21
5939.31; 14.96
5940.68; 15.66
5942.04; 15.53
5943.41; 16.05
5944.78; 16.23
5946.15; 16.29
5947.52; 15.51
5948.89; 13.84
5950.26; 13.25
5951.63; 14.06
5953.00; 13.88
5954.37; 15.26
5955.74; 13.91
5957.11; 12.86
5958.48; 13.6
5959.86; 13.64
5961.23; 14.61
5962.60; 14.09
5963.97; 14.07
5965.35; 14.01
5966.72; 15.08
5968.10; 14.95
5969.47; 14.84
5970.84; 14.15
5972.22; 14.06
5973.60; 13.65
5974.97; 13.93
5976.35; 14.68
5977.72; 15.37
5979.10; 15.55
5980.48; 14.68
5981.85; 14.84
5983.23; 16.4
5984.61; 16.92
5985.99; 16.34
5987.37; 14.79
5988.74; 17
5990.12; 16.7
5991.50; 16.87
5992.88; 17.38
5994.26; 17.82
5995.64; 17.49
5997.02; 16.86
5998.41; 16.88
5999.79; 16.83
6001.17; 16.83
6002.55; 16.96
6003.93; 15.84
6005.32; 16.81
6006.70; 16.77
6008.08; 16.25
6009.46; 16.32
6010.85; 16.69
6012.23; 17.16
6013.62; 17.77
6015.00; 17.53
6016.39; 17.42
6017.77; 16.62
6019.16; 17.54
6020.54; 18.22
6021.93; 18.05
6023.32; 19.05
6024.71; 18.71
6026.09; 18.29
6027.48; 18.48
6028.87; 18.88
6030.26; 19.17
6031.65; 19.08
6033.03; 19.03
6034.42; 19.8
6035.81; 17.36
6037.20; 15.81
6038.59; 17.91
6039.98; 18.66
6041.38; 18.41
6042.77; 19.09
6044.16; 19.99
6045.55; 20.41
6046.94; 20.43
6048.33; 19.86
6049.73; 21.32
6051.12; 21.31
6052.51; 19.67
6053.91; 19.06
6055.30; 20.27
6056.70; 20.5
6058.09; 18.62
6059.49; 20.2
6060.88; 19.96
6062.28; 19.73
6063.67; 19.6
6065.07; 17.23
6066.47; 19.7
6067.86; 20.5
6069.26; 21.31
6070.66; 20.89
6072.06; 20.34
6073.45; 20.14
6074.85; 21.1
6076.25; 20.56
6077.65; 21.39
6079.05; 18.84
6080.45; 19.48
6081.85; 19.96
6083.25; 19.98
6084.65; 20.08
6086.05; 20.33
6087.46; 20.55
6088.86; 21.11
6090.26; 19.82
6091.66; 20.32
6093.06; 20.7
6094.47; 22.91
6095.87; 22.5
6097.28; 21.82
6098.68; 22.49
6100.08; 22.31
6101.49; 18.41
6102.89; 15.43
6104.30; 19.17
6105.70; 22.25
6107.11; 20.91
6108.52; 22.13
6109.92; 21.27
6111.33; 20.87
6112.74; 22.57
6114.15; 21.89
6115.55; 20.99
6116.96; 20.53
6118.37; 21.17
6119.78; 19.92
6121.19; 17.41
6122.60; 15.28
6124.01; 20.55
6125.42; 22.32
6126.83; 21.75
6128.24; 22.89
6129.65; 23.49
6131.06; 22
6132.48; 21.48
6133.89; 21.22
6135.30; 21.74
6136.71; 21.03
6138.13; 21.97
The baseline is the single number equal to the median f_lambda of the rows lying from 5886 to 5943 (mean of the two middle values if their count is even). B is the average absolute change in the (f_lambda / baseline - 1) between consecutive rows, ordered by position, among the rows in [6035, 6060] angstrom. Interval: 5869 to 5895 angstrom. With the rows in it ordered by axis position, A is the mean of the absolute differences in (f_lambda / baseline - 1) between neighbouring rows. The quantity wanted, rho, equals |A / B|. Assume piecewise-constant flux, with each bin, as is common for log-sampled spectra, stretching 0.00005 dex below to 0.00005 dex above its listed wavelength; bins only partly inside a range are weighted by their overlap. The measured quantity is 0.9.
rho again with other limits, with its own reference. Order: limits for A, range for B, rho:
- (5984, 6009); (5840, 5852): 0.8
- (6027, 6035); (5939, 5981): 0.6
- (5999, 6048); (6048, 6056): 0.6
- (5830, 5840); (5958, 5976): 1.2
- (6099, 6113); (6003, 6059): 3.2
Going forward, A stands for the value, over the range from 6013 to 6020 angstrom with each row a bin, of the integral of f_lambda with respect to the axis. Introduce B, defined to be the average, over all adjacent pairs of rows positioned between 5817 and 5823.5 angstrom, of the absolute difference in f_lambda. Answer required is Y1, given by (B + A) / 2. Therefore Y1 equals 61.4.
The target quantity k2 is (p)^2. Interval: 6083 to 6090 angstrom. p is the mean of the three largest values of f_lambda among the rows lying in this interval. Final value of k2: 427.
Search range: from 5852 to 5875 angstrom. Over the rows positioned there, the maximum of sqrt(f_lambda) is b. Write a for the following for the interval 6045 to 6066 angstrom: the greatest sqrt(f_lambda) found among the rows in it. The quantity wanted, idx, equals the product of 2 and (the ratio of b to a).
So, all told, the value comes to 1.8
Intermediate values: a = 4.62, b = 4.13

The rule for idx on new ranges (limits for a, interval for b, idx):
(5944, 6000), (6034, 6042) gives 2.1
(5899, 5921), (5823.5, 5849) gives 2.3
